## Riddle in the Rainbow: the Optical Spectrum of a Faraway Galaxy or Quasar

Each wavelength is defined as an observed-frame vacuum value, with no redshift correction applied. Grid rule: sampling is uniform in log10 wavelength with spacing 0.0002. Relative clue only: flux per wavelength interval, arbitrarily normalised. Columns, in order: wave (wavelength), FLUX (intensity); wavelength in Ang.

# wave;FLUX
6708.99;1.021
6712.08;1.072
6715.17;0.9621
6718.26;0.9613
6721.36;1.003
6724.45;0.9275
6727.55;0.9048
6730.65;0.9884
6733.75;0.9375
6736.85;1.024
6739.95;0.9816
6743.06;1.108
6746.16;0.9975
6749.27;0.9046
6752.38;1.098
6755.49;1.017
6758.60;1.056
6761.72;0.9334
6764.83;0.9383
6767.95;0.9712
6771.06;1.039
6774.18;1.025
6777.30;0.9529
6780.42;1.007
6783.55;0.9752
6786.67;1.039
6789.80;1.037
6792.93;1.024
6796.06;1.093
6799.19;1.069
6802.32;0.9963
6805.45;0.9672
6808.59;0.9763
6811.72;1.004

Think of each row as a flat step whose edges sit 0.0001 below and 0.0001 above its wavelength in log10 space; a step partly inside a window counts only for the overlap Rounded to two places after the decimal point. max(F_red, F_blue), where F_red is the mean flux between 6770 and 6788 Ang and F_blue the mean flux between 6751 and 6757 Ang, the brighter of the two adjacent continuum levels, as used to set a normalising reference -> 1.06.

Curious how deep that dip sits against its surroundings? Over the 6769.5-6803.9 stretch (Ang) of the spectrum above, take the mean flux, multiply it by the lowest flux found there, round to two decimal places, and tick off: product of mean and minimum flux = 0.98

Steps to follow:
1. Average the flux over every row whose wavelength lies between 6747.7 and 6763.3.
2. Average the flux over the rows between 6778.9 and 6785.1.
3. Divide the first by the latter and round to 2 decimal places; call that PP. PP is 1.01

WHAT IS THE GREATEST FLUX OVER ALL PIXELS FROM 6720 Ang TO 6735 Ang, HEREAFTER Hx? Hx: 1.003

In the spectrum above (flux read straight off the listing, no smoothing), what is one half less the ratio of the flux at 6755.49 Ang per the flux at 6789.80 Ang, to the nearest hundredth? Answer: -0.48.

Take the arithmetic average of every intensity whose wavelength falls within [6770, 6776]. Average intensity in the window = 1.03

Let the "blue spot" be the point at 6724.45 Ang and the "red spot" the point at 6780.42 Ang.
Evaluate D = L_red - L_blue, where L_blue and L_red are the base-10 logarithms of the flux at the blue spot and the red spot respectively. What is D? 0.036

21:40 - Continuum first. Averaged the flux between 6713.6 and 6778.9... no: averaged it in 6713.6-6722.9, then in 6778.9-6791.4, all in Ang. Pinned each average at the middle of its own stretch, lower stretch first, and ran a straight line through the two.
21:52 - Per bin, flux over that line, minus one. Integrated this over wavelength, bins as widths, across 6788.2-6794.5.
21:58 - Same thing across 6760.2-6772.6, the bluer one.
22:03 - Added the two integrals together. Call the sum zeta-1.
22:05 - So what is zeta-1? -0.3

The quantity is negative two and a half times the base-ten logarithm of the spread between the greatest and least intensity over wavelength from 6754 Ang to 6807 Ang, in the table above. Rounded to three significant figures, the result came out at 1.99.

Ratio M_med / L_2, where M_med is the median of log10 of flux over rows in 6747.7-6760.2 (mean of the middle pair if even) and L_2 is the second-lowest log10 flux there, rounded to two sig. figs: 2.1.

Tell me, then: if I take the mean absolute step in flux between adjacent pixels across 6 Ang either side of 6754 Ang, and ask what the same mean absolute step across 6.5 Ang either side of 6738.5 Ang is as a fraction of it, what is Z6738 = 0.8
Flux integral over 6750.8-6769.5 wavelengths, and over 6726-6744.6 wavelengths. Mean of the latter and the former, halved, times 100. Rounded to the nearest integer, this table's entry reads 929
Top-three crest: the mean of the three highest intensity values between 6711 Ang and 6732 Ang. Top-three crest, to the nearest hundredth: 1.02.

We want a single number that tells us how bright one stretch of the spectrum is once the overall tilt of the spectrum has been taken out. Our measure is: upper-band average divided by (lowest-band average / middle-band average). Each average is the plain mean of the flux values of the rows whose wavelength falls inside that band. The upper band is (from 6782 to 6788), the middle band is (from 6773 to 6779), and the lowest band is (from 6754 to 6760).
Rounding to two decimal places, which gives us 0.96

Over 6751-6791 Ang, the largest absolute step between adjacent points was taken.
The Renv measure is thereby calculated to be 0.12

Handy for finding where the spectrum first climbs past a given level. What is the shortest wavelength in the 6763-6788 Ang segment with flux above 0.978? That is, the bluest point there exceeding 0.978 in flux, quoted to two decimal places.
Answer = 6771.06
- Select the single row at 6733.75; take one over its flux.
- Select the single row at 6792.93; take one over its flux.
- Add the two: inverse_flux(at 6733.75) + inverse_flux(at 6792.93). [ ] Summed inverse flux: 2.04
